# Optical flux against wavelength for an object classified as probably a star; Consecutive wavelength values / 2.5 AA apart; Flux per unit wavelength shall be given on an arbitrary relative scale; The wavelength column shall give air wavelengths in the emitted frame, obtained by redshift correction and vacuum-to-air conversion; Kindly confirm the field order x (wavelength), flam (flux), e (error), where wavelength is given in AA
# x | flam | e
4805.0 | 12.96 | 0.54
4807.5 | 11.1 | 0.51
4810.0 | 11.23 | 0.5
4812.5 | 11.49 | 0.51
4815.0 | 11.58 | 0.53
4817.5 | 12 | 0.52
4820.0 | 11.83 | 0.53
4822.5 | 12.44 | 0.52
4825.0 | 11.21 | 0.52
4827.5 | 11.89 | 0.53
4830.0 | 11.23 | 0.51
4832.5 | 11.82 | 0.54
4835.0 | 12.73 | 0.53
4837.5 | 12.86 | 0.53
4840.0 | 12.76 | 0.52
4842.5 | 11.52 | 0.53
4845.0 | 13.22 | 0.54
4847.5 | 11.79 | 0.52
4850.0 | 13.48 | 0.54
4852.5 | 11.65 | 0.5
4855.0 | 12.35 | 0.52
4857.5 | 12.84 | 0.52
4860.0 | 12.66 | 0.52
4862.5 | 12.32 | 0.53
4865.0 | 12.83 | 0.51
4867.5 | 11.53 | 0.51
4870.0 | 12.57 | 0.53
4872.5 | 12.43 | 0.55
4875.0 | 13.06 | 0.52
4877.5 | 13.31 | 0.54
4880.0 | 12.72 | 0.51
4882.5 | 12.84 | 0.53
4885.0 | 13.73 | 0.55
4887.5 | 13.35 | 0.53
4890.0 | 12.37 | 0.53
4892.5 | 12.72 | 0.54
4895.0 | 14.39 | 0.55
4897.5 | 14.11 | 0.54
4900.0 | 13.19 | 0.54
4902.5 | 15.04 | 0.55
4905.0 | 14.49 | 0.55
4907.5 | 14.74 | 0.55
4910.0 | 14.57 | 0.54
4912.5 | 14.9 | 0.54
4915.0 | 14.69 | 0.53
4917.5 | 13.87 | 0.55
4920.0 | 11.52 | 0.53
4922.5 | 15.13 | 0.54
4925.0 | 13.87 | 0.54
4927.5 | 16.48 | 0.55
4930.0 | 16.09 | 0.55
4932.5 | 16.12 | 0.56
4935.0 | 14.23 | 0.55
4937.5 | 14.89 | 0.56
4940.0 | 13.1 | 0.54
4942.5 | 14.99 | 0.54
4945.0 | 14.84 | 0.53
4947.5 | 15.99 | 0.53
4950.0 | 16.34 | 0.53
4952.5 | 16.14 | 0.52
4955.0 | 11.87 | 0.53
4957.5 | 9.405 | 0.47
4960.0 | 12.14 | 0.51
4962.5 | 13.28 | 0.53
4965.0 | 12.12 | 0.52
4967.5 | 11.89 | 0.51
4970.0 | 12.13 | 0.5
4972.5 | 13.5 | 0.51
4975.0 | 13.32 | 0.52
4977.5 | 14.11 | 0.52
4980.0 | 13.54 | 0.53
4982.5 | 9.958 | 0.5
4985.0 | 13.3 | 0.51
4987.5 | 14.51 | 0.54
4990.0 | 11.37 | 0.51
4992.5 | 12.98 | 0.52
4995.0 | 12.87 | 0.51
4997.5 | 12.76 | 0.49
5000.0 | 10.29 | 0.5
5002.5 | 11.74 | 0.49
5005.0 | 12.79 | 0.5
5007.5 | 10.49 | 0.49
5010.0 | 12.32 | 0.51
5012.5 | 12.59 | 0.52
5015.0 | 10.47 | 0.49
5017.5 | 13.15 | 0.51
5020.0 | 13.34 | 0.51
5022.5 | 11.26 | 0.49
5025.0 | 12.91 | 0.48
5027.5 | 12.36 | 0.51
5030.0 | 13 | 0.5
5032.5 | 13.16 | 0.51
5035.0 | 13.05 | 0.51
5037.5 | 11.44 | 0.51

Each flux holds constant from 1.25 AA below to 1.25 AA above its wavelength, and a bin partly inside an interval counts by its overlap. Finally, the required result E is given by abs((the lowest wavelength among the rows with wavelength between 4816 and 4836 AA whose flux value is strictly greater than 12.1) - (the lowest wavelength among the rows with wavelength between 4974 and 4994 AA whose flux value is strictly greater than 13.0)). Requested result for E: 152.5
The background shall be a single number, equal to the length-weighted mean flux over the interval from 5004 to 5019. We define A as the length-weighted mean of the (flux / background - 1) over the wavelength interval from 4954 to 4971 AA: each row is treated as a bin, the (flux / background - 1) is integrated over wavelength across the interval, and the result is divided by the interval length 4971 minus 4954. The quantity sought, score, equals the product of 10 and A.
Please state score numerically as -0.1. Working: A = -0.01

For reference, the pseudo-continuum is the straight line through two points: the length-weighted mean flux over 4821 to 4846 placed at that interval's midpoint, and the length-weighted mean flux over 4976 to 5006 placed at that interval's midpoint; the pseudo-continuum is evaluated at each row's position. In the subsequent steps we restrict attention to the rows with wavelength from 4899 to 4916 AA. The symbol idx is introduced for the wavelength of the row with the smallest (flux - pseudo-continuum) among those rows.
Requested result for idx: 4900.0 AA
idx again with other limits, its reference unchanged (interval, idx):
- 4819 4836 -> 4825.0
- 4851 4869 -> 4867.5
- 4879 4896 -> 4890.0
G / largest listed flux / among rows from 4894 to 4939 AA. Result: 16.48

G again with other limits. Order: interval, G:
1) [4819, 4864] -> 13.48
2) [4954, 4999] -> 14.51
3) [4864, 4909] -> 15.04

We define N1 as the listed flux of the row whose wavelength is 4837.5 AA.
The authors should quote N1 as 12.86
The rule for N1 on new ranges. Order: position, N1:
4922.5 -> 15.13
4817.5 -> 12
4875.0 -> 13.06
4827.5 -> 11.89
